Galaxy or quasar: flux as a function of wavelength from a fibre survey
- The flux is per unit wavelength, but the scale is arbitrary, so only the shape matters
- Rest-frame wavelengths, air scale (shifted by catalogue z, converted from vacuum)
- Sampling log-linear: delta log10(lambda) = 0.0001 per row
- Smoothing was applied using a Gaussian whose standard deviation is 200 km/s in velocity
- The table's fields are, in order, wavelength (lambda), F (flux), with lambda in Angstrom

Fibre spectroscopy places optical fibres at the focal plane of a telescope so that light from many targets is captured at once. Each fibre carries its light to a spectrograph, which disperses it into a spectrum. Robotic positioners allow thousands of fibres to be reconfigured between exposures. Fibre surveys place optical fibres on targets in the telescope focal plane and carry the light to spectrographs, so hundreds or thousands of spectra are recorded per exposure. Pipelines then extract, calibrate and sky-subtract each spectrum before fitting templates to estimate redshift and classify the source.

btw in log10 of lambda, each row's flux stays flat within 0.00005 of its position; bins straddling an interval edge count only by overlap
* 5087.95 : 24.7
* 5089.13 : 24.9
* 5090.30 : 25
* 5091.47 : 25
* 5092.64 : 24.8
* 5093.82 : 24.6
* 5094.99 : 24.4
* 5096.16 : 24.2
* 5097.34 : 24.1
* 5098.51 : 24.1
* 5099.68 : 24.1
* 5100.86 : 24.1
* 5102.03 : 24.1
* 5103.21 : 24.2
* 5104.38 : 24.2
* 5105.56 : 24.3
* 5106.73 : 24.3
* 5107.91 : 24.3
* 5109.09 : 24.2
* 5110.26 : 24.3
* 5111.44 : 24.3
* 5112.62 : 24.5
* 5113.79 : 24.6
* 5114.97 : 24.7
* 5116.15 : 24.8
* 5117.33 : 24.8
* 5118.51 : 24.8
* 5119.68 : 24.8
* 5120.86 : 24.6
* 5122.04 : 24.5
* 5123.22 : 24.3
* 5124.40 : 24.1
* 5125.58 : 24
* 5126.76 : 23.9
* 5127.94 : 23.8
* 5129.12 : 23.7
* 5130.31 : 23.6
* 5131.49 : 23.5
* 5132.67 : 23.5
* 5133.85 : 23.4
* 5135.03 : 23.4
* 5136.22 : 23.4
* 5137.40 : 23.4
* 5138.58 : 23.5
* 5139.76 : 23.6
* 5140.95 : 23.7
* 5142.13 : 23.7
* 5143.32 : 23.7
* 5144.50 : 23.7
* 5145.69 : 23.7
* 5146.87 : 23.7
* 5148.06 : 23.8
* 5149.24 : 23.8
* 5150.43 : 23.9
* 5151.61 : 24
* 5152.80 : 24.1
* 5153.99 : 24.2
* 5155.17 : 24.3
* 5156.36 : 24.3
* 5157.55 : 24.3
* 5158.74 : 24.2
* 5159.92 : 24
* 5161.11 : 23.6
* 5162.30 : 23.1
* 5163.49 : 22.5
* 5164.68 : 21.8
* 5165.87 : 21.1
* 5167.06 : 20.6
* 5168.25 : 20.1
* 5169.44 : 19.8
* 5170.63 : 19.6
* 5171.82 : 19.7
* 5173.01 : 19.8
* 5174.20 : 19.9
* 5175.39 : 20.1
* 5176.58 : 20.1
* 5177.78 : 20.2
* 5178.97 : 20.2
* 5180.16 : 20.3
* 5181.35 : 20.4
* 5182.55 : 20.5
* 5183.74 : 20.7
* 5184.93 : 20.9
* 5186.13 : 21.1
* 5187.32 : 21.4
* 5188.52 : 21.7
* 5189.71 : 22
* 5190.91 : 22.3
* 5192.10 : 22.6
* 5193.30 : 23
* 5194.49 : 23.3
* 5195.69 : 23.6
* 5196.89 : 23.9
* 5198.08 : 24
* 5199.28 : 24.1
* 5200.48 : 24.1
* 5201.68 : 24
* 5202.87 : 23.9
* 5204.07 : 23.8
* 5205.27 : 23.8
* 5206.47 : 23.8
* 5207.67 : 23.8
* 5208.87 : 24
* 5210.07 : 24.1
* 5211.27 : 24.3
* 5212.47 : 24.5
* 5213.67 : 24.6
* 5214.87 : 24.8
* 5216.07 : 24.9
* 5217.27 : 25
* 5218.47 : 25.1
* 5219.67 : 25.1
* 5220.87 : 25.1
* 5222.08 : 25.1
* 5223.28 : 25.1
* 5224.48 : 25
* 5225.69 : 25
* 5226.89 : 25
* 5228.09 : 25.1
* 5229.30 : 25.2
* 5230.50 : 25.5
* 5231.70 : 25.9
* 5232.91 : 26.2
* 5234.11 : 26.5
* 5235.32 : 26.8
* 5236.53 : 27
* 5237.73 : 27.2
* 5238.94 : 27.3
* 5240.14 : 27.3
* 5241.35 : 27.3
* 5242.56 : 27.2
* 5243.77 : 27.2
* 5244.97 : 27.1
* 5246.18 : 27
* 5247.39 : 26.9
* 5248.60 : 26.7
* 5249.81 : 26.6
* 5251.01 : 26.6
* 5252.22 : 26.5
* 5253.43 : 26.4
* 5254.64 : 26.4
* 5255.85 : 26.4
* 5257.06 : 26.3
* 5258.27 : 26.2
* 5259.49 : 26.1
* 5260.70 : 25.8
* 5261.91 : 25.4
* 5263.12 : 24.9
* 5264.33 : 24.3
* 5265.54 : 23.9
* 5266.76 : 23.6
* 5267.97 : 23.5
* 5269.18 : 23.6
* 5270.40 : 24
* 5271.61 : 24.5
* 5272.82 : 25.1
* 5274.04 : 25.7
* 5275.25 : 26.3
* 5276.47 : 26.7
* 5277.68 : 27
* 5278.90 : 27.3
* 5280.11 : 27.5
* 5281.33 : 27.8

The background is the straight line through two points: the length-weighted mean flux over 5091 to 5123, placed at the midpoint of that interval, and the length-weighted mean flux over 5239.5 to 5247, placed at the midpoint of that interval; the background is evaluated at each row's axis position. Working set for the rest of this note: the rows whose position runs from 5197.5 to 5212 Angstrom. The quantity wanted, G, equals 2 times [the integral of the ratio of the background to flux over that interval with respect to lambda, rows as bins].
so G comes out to 31.9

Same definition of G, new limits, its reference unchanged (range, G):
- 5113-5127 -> 28.2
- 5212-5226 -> 30.0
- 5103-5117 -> 28.1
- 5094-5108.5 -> 29.1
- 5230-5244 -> 28.3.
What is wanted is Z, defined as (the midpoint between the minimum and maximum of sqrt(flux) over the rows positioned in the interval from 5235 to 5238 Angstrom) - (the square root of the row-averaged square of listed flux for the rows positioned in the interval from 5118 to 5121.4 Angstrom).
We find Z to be -19.5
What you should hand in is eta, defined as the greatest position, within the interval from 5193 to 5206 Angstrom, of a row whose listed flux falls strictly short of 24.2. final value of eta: 5205.27 Angstrom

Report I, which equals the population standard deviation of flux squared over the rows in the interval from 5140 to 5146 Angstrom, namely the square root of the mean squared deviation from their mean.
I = 0.0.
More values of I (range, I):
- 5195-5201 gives 8.8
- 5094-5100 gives 5.7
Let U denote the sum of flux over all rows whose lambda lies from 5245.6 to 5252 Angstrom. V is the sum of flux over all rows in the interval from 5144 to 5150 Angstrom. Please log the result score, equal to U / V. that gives 1.13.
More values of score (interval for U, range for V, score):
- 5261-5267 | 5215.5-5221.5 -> 0.98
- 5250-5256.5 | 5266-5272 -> 1.11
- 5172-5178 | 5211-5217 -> 0.81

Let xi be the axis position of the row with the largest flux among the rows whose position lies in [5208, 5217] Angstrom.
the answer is 5216.07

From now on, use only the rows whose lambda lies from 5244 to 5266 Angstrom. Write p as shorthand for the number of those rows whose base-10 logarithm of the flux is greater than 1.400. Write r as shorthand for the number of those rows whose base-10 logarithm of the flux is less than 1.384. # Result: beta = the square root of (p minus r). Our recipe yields 3.7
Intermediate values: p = 15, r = 1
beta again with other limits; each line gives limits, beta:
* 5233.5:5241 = 2.4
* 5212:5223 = 0.0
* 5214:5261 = 5.2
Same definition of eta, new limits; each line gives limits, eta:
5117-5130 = 5129.12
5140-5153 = 5152.80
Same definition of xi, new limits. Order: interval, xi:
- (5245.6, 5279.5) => 5278.90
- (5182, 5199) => 5198.08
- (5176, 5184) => 5183.74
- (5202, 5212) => 5211.27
